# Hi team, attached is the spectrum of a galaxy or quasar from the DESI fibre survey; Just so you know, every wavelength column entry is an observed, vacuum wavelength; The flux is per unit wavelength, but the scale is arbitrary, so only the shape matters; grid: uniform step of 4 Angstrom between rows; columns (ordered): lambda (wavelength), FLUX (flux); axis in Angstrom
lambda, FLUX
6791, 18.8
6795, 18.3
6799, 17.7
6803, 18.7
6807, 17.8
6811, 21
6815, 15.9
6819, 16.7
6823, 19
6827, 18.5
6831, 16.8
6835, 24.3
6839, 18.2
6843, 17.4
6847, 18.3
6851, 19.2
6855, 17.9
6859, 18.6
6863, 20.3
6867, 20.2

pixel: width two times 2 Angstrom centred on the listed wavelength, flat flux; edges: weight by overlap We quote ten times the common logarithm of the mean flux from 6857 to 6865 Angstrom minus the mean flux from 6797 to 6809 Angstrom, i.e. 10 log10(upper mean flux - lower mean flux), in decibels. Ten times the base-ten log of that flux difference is 1.4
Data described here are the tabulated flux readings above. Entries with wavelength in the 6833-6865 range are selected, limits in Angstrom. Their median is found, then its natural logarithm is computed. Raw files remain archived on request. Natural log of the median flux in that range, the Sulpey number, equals 2.92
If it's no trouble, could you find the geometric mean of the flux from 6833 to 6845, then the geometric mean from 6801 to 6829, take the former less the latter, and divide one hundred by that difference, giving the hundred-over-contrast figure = 63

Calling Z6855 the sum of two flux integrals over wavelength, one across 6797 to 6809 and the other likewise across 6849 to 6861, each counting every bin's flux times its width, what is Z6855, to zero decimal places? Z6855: 440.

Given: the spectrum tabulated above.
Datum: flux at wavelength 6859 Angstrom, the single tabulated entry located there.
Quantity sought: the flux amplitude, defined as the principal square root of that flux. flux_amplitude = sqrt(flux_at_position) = 4.31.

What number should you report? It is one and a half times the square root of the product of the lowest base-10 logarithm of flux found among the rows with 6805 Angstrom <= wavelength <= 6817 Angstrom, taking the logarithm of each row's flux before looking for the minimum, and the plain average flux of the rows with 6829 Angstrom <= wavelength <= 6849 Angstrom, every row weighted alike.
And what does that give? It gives 7.17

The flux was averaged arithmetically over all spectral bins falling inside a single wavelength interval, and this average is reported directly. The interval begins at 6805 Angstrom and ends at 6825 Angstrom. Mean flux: 18.1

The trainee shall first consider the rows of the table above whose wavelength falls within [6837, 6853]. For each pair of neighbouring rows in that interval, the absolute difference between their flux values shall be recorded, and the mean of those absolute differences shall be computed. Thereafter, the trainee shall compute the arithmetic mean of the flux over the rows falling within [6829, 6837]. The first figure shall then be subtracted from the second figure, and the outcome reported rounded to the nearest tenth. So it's 19.7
